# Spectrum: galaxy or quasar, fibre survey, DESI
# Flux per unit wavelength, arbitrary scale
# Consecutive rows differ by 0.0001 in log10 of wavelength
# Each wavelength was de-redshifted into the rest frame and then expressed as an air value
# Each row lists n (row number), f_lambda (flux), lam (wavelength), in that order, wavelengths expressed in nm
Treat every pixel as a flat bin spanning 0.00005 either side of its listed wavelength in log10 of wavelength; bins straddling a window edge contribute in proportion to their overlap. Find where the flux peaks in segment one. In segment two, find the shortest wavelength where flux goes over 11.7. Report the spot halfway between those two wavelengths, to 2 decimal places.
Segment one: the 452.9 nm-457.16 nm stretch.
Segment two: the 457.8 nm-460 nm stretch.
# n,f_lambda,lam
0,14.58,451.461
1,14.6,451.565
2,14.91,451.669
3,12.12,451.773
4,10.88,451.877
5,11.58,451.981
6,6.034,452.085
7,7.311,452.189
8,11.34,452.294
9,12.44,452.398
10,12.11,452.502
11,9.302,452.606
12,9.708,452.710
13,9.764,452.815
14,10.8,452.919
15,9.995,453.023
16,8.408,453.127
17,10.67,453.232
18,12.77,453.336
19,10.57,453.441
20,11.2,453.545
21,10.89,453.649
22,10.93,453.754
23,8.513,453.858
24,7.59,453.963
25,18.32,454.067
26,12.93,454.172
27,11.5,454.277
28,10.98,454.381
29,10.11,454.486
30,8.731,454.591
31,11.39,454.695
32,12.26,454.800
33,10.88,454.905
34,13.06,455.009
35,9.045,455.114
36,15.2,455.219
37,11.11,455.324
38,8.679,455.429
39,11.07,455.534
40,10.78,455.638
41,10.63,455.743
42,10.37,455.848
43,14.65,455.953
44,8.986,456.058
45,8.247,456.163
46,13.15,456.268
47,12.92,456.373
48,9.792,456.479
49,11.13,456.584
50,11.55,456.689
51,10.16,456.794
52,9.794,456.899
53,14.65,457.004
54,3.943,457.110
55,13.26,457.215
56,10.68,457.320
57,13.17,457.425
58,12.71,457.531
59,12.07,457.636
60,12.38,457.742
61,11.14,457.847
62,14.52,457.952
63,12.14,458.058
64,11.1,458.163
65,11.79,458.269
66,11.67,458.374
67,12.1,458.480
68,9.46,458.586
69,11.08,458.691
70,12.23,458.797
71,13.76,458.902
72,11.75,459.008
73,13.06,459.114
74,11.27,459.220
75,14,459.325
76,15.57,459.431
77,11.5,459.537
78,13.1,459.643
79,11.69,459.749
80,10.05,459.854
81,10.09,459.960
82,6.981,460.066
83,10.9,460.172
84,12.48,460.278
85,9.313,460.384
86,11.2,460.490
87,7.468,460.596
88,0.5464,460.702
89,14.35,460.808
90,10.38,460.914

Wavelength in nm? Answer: 456.01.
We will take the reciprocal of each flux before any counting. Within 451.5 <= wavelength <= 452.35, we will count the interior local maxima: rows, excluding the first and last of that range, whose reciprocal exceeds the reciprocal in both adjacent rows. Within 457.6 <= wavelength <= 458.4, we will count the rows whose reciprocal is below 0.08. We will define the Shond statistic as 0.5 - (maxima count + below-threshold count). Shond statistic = -2.5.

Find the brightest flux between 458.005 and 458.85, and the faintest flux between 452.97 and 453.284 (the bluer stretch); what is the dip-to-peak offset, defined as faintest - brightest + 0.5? -3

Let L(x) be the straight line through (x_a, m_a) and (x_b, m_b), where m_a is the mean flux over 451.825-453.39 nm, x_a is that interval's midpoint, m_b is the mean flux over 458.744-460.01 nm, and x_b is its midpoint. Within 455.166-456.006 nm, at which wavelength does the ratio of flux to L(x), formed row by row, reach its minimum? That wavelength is 455.429 nm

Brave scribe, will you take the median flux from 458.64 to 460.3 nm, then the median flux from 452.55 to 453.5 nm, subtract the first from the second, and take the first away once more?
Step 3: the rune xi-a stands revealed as -13.4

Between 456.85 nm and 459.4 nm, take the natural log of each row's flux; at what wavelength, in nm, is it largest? 457.004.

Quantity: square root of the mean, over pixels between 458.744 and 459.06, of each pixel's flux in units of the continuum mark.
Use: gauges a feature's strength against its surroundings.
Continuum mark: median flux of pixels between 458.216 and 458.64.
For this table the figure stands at 1.04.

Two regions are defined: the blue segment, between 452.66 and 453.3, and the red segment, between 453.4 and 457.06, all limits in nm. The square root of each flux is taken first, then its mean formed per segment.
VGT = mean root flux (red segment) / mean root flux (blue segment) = 1.06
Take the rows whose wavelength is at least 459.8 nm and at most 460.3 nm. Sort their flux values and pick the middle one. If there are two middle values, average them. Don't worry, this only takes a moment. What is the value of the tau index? 10.1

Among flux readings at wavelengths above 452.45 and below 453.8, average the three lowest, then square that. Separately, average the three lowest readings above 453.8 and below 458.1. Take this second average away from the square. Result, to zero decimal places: 77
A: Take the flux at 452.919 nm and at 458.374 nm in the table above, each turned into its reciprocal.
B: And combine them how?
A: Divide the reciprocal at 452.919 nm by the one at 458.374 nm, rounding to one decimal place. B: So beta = 1.1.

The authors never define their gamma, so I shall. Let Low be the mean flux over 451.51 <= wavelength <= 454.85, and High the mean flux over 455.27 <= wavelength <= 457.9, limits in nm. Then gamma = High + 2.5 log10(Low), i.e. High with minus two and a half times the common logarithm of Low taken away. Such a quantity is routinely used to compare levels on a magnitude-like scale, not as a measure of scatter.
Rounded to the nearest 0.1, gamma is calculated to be 13.7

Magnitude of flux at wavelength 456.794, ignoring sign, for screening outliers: 10.2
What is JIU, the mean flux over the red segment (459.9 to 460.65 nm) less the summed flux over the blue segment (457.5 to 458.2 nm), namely -76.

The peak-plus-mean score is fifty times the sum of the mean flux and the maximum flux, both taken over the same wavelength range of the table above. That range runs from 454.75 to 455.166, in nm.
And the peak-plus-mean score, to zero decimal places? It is 1219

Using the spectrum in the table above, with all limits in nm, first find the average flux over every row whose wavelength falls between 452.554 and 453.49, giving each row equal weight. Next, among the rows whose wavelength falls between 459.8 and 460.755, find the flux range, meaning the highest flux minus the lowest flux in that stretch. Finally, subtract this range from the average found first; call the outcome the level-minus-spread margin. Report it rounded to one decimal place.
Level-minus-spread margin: -1.7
